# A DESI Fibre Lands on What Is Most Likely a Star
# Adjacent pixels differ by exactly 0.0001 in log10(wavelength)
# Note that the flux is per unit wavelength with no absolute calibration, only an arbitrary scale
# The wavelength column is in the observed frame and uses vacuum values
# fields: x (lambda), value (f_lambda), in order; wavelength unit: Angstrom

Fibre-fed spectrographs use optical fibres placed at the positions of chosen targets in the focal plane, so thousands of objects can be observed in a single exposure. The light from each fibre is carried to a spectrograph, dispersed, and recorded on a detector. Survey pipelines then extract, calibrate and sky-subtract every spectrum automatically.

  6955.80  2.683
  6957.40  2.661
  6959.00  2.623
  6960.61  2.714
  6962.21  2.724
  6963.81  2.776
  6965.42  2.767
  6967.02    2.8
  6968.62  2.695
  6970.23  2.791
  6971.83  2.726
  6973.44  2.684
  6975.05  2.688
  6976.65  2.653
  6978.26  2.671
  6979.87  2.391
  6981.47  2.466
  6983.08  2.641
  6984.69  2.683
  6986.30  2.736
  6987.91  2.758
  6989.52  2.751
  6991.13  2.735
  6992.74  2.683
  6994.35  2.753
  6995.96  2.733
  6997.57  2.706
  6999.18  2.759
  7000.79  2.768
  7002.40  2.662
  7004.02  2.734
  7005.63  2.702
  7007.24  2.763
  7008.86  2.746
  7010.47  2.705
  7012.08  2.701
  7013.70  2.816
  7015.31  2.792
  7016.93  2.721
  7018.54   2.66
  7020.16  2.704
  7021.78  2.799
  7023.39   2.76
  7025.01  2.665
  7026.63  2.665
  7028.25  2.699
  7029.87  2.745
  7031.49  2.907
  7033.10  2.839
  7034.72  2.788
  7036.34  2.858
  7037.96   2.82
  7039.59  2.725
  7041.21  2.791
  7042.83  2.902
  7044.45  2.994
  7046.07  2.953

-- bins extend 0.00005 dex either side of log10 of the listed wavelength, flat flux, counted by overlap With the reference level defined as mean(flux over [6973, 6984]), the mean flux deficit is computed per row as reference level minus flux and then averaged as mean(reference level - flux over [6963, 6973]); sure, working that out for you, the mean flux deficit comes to -0.16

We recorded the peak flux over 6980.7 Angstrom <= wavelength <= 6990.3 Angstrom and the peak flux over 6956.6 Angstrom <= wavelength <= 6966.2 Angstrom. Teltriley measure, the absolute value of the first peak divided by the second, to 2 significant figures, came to 0.99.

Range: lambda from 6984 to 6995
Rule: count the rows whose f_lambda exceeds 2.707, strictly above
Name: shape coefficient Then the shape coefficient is 5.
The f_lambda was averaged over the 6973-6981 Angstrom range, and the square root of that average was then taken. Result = 1.62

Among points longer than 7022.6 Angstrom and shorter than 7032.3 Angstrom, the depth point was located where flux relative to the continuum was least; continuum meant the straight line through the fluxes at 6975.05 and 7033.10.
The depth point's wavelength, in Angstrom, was 7026.63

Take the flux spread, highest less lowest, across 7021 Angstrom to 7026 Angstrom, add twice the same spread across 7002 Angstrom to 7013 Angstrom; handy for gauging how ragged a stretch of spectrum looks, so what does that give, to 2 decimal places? 0.34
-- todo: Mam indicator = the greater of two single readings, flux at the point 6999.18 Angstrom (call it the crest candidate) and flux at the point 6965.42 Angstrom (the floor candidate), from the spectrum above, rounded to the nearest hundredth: 2.77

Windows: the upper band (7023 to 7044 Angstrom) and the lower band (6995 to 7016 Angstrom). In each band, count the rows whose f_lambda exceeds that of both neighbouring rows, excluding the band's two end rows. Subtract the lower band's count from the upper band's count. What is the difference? -2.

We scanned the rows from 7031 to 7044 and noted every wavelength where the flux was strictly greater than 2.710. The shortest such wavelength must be 7031.49 Angstrom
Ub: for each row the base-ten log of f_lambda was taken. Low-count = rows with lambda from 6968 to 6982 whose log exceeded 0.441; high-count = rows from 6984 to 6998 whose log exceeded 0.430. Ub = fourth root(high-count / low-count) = 1.63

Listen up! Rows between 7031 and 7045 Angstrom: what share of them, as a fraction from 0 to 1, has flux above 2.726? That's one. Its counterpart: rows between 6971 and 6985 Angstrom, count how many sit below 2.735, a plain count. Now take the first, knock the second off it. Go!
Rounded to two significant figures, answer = -8.1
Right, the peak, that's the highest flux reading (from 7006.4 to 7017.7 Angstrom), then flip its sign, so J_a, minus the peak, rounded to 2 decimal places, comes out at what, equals -2.82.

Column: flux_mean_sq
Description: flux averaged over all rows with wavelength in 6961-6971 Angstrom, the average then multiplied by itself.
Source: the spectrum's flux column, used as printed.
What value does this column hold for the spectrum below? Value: 7.61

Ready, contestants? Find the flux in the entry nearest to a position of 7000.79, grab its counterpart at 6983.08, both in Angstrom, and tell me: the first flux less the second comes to 0.13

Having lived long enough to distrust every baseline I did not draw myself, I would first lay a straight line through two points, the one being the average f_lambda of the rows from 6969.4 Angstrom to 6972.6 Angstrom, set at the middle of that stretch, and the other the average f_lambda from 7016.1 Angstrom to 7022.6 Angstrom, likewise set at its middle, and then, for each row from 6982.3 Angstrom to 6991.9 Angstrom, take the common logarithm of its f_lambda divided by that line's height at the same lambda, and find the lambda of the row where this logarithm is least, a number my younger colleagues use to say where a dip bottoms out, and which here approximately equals 6983.08 Angstrom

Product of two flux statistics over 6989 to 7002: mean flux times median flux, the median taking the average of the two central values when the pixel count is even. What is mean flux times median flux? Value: 7.50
